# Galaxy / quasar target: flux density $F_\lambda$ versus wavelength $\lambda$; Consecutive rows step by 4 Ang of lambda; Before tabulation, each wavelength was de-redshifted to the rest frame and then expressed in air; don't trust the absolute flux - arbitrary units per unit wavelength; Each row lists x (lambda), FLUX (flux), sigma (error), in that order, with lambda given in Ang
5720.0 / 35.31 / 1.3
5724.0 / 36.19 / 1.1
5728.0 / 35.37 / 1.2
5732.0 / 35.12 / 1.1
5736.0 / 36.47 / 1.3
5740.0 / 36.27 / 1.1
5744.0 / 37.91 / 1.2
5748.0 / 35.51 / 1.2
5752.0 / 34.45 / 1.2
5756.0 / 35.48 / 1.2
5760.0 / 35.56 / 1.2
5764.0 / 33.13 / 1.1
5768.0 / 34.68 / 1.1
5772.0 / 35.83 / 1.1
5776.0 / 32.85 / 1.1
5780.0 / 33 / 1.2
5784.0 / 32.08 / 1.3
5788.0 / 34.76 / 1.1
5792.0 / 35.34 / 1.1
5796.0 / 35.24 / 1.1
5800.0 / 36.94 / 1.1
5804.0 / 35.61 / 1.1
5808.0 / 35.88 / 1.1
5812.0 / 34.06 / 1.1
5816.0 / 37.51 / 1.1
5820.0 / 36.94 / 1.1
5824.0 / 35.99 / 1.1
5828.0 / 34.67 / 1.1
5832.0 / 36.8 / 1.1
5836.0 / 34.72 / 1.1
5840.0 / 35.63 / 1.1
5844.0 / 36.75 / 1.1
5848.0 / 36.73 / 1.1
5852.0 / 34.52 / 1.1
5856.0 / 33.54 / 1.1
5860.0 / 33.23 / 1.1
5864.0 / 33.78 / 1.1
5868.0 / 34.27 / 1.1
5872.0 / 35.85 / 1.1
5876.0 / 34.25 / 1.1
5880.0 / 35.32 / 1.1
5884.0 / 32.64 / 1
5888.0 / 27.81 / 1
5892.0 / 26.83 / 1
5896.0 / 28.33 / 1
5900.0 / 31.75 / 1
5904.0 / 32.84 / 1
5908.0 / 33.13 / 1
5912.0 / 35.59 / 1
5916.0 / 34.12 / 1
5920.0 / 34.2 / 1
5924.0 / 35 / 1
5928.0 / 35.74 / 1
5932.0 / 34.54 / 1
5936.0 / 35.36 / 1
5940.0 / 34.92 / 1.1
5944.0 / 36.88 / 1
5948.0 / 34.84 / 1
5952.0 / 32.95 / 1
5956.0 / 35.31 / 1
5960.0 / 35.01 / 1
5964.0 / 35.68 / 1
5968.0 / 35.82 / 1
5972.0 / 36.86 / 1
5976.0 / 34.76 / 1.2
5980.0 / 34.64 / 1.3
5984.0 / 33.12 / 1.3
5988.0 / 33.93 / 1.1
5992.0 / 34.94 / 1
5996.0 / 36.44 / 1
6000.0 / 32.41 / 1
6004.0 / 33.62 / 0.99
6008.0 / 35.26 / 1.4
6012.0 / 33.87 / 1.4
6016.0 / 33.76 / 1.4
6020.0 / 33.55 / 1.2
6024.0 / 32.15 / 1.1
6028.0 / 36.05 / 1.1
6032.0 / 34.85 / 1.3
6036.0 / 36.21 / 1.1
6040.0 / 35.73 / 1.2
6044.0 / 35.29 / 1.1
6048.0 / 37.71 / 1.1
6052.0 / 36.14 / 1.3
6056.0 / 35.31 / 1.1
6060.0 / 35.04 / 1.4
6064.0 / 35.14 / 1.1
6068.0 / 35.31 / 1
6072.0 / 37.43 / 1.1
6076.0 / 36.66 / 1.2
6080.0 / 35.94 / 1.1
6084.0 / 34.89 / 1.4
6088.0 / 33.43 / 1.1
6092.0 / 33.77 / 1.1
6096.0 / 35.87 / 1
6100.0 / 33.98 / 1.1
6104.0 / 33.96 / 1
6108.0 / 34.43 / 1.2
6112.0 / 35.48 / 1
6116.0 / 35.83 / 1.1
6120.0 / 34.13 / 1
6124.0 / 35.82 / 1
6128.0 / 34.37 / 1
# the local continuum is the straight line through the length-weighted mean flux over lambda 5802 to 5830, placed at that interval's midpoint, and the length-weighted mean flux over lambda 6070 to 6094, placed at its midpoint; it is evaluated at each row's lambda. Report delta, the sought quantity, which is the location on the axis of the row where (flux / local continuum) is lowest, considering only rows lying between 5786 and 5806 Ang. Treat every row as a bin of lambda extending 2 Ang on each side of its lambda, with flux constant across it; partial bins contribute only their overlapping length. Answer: 5788.0 Ang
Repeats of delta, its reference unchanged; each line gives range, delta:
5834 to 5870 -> 5860.0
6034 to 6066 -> 6060.0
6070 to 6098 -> 6088.0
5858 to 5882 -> 5860.0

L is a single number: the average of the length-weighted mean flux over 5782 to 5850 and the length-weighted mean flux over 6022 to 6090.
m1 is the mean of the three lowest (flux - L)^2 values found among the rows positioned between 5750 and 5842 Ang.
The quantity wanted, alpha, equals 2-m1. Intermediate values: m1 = 0.003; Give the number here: 2.00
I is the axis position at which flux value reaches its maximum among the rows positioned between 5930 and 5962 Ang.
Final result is 5944.0 Ang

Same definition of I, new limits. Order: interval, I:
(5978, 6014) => 5996.0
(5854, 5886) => 5872.0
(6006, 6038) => 6036.0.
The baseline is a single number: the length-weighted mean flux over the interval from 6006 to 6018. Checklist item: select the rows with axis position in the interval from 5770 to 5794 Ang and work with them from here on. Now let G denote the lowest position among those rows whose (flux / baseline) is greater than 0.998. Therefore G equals 5772.0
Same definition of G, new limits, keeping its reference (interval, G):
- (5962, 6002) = 5964.0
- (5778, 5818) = 5788.0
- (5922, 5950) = 5924.0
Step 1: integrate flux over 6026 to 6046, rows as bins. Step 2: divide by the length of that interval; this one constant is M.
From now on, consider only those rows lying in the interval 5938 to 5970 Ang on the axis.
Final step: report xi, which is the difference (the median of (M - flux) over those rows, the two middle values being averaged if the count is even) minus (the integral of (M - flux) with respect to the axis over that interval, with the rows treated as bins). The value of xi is -14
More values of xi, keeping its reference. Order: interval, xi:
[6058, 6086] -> 4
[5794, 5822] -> 11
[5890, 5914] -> -98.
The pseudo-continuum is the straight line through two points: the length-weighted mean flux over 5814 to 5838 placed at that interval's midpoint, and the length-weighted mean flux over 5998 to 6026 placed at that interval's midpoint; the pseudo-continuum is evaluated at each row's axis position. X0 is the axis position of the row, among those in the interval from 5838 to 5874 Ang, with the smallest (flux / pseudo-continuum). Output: 5860.0 Ang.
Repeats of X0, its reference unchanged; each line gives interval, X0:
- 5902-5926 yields 5904.0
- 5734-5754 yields 5752.0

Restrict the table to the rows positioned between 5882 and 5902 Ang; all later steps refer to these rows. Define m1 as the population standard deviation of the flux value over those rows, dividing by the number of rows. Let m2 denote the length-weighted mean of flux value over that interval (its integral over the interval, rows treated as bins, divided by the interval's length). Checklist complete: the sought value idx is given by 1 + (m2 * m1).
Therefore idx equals 68.6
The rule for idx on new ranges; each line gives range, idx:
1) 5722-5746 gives 33.6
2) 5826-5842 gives 31.7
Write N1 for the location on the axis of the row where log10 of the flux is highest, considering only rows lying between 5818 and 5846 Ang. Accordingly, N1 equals 5820.0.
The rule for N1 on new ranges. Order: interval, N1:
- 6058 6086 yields 6072.0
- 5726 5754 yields 5744.0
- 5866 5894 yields 5872.0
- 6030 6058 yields 6048.0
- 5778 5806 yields 5800.0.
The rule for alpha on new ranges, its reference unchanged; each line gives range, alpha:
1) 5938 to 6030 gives 1.95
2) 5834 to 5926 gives 1.98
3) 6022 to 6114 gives 1.97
